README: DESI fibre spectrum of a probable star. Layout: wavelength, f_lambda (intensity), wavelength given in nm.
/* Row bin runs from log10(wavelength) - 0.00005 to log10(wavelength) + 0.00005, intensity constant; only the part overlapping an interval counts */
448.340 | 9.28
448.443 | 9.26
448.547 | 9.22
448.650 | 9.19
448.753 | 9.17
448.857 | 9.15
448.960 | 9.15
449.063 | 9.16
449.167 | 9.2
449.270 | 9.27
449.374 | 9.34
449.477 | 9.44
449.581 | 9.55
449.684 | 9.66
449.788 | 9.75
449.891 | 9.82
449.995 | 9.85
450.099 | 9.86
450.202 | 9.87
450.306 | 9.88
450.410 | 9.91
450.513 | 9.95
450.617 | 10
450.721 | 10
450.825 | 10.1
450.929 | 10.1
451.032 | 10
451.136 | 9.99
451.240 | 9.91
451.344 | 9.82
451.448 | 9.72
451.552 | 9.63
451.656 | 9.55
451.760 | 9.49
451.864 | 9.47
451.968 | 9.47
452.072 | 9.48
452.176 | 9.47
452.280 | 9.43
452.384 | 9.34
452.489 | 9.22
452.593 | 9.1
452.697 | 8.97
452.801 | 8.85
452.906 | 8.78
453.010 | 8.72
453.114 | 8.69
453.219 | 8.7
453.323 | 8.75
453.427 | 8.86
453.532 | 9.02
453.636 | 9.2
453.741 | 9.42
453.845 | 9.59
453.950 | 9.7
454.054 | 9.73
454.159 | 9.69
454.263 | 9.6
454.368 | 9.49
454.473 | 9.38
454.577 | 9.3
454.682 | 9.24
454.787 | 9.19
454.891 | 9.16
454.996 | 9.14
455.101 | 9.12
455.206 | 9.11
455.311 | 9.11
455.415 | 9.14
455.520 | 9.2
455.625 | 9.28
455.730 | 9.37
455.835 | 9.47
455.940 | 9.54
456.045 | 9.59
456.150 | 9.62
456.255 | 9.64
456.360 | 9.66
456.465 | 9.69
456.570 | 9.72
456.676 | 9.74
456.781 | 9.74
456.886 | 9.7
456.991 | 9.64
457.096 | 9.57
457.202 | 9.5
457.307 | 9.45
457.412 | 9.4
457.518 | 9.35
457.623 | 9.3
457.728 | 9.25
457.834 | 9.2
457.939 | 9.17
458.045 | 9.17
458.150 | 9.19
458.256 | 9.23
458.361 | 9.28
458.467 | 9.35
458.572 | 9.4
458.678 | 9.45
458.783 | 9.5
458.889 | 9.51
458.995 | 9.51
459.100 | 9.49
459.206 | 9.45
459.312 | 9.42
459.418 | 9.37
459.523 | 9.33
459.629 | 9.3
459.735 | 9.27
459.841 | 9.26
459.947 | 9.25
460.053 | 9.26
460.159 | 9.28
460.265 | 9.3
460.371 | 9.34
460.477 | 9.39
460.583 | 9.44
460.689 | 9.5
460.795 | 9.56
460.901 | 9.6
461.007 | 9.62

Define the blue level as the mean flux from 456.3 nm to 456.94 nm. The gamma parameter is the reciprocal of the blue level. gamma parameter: 0.103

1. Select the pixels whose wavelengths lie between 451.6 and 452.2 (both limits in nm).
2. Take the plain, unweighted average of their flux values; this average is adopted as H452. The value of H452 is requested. 9.5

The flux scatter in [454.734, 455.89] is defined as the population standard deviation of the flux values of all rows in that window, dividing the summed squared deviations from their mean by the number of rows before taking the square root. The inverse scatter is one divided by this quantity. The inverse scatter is 8.9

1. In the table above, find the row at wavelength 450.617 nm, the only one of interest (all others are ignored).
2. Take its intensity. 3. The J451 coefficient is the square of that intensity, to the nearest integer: 100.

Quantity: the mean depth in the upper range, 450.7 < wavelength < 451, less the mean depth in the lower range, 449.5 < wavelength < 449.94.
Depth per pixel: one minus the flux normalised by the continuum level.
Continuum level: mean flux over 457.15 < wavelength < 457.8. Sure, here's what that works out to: -0.04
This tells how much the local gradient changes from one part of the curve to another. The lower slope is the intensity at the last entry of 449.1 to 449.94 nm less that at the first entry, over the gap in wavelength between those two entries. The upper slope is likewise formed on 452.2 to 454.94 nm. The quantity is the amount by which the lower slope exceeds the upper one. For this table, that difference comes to 1.0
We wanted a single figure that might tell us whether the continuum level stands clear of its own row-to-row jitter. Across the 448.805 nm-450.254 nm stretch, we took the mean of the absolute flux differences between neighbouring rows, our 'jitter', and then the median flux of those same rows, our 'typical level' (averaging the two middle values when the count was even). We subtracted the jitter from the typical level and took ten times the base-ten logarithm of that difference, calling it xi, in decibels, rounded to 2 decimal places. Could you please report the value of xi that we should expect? 9.75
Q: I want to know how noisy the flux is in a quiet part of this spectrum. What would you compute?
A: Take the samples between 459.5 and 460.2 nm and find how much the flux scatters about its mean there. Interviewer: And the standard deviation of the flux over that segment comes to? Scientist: 0.03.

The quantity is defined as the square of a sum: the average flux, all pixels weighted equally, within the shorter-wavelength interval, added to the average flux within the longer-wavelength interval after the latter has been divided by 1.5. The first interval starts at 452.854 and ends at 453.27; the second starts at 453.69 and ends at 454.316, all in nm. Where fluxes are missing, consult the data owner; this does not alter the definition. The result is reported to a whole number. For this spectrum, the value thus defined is 229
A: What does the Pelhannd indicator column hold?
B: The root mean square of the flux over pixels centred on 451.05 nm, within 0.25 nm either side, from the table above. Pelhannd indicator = 10.0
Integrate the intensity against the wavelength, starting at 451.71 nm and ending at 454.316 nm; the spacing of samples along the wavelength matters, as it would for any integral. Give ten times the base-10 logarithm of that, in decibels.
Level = 13.8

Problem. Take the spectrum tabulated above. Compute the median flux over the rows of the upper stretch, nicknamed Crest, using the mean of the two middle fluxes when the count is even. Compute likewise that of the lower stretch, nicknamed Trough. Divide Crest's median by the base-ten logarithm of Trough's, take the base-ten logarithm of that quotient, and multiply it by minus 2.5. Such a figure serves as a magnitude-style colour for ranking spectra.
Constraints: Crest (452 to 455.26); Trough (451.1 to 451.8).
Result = -2.42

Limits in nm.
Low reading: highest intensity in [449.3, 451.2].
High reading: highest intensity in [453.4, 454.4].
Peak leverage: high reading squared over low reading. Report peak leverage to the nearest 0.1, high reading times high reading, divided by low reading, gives 9.4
